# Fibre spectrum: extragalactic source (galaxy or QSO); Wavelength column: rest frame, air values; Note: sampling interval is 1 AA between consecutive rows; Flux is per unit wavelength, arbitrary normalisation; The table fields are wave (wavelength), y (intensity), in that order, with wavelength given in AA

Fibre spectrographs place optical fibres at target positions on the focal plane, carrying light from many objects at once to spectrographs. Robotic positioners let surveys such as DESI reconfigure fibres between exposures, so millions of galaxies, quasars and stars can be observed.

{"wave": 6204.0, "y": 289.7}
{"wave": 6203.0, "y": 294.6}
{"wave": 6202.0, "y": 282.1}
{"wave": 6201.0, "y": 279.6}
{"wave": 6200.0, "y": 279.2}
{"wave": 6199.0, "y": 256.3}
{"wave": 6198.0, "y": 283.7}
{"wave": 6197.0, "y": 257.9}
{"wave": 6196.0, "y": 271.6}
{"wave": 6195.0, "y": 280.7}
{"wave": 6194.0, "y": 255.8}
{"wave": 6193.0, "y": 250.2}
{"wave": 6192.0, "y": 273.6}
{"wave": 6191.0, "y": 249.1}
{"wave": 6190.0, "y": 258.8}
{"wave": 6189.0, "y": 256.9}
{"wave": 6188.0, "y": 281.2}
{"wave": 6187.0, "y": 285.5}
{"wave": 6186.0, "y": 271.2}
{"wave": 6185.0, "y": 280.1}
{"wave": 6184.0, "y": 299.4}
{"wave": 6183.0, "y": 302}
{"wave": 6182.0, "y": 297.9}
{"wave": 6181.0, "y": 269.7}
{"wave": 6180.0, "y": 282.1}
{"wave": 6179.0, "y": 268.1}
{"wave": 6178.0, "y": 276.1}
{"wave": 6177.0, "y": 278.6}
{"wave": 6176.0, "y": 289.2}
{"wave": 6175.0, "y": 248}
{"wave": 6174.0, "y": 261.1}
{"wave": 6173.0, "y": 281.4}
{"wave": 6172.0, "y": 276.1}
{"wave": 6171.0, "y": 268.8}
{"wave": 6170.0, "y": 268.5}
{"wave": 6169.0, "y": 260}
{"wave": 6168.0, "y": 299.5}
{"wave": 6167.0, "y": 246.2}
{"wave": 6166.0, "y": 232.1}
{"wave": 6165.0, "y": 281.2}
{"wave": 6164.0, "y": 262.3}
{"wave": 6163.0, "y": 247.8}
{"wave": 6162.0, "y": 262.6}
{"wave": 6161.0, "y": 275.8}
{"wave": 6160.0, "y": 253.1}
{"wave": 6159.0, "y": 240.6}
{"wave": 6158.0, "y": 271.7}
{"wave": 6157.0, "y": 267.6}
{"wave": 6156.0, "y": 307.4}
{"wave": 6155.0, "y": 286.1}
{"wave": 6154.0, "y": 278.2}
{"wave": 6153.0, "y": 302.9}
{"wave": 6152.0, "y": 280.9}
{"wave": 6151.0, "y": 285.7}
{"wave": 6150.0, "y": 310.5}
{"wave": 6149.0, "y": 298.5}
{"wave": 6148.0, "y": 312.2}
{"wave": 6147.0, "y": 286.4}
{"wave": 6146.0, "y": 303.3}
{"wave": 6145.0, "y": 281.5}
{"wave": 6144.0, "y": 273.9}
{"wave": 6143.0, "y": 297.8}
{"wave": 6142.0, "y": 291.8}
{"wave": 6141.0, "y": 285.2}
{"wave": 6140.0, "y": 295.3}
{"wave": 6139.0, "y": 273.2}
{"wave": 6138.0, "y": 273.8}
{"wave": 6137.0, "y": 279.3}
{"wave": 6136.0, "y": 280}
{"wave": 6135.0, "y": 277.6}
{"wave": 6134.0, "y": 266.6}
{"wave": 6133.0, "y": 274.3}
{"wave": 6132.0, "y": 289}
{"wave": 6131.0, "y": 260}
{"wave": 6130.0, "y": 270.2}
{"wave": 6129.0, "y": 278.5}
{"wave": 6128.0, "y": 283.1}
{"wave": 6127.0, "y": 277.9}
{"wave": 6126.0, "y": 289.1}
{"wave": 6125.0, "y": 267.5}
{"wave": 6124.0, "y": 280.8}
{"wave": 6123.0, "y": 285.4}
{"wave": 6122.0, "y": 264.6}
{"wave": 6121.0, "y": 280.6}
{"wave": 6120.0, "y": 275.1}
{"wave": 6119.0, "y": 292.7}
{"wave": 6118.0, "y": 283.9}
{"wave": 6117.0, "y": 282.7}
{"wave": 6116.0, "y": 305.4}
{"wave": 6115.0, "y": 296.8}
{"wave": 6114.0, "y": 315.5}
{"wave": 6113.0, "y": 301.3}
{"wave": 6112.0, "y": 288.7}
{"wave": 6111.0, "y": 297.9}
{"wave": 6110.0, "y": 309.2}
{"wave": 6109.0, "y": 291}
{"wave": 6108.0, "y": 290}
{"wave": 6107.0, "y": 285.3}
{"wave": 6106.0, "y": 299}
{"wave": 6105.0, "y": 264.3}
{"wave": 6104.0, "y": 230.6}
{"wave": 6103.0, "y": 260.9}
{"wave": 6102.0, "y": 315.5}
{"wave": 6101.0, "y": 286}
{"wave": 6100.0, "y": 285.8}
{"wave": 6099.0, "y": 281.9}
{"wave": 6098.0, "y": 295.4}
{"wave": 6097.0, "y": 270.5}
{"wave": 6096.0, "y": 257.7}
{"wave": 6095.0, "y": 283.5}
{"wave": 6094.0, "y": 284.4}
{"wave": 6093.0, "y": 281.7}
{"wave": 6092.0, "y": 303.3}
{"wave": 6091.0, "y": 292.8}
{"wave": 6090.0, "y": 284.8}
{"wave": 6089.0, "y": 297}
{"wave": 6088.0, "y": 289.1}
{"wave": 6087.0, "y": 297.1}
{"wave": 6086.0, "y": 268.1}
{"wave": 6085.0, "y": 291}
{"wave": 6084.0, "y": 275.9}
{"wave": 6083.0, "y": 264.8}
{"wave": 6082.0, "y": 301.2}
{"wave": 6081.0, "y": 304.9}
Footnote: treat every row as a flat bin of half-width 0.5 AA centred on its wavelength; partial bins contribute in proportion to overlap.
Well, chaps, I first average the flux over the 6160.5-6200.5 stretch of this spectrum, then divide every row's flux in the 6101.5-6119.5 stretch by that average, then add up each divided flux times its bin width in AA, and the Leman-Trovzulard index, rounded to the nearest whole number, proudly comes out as 19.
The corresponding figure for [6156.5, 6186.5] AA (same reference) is 30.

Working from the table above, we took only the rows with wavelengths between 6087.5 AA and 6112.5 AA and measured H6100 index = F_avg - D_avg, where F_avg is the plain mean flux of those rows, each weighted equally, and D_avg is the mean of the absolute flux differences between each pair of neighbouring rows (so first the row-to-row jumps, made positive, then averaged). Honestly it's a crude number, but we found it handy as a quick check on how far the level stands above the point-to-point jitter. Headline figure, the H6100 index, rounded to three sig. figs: 269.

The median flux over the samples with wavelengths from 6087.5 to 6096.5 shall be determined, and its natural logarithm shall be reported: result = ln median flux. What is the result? 5.652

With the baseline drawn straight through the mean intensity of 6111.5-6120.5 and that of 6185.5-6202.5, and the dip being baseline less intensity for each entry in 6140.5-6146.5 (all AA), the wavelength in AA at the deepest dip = 6144.0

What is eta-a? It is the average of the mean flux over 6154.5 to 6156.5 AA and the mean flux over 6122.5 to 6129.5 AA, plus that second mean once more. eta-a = 569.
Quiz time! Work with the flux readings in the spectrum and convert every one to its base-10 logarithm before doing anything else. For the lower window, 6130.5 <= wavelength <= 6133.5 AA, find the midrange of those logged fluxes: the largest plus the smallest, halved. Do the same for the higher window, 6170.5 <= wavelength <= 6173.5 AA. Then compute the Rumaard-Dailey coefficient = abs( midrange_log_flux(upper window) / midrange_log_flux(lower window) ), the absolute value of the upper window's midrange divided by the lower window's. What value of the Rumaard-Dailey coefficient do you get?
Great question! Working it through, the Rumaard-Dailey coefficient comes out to 1.00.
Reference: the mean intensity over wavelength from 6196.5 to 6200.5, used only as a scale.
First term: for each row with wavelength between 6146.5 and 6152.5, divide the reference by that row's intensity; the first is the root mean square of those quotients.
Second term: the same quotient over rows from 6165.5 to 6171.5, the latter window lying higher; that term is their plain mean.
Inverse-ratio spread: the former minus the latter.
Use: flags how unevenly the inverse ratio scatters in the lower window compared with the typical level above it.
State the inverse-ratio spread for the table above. -0.12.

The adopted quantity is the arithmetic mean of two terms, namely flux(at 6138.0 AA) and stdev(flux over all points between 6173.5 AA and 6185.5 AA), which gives 145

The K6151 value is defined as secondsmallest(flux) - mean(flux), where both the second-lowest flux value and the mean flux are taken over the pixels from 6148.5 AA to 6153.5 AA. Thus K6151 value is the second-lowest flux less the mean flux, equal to -10.0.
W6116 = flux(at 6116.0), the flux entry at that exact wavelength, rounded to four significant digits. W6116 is 305.4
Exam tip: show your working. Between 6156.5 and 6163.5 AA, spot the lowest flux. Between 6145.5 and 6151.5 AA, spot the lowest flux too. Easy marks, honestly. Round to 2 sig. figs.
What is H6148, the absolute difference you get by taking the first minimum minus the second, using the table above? 45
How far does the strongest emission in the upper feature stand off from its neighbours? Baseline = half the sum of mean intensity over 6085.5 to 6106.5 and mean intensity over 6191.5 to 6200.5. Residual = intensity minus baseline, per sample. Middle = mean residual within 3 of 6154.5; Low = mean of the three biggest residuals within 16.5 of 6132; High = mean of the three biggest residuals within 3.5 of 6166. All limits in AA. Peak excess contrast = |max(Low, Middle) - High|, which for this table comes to 26.0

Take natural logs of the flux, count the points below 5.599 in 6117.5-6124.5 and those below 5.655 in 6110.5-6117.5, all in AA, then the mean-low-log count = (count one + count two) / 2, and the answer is 1.0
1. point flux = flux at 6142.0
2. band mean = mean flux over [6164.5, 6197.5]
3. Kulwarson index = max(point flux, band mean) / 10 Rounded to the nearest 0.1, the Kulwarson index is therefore 29.2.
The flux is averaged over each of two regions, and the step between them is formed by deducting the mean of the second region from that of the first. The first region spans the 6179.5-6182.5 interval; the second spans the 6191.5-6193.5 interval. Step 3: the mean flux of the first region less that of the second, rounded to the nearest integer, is 21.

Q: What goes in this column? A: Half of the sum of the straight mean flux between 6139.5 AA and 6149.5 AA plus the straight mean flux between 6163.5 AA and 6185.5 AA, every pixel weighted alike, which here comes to 283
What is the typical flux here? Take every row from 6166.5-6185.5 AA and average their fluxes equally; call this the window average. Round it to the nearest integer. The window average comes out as 276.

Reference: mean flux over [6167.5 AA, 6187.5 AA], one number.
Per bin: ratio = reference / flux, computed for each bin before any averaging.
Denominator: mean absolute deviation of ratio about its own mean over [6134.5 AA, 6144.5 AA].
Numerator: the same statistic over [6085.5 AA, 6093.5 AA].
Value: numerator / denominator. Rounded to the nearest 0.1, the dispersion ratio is 1.1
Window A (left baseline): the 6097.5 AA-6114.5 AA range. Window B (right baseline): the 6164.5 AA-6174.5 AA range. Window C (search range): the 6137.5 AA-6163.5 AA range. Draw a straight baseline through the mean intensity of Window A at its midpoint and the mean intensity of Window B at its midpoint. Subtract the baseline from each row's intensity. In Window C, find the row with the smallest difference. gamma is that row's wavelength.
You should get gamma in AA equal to 6159.0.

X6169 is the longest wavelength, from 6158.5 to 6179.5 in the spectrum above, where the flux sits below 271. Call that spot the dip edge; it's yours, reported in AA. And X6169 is 6179.0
